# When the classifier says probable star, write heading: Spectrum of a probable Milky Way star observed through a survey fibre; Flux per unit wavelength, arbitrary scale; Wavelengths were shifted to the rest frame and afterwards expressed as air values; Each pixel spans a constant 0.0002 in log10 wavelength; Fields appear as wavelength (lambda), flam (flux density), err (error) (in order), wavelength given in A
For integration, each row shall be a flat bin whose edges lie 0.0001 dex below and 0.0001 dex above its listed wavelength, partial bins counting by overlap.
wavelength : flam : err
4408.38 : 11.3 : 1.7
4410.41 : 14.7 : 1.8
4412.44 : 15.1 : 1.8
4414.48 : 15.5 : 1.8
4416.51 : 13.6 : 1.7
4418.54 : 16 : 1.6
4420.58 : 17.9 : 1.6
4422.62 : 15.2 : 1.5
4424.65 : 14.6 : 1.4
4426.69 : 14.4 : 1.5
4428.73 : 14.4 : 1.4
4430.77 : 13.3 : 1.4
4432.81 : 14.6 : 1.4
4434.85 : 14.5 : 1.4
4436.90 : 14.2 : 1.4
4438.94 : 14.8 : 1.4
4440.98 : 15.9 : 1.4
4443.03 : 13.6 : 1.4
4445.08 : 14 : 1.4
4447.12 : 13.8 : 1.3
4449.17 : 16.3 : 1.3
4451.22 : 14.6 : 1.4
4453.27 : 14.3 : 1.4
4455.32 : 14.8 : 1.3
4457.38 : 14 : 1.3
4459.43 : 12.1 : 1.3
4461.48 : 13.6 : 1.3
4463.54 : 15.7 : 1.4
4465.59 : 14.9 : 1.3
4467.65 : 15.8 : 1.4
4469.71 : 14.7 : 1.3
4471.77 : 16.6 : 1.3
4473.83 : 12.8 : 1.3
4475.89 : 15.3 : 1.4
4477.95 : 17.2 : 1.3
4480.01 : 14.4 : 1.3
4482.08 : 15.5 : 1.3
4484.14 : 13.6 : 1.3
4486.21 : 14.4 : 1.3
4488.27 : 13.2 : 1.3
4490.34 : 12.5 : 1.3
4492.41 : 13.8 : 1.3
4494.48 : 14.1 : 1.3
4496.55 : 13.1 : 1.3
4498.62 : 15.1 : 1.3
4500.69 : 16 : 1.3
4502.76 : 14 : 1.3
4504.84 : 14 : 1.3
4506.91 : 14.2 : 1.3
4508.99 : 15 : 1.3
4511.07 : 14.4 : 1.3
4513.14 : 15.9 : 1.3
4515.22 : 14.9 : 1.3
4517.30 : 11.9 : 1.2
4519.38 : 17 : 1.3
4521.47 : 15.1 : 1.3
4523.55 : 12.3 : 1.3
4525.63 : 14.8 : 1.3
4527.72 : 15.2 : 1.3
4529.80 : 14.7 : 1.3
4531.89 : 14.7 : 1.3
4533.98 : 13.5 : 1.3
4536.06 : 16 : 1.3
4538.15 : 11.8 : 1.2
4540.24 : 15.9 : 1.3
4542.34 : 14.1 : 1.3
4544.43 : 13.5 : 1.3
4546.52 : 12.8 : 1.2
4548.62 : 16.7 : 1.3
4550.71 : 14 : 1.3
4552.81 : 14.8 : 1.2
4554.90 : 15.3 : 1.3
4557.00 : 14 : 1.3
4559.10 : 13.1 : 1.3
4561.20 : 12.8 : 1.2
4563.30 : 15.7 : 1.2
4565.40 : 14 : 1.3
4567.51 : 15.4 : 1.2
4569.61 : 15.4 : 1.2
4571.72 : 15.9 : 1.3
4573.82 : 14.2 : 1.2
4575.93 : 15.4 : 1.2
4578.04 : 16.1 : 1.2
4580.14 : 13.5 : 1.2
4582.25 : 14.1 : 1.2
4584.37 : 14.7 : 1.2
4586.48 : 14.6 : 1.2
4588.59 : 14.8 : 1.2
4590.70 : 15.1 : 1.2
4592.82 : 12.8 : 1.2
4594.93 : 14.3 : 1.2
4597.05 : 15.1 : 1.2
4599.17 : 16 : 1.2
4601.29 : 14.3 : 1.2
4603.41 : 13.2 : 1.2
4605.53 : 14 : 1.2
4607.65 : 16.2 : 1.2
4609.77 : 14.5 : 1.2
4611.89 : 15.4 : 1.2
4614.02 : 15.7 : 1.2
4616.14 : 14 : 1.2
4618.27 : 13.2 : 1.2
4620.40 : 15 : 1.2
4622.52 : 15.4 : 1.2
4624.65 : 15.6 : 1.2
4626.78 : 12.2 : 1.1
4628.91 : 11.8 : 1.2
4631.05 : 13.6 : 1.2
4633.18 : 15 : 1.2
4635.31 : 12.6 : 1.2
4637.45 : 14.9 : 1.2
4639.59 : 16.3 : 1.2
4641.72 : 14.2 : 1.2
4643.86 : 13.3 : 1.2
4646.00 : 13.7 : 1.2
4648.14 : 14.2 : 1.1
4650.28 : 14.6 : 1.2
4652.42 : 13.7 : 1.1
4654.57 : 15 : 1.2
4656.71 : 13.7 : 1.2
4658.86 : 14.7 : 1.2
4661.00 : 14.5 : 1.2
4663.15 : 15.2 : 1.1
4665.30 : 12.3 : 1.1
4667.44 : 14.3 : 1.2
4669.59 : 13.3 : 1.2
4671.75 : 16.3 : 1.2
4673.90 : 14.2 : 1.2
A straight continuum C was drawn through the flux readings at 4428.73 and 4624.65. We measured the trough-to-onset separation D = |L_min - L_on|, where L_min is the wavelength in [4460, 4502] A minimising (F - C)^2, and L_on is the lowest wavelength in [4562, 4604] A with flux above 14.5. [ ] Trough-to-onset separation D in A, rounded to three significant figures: 93.6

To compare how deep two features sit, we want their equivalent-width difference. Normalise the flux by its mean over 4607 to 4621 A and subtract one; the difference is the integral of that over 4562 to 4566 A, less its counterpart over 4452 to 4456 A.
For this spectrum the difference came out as 0.08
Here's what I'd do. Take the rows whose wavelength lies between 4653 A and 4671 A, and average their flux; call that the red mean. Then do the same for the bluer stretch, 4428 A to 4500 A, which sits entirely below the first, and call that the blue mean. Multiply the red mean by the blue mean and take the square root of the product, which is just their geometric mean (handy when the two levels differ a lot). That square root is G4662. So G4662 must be 14.3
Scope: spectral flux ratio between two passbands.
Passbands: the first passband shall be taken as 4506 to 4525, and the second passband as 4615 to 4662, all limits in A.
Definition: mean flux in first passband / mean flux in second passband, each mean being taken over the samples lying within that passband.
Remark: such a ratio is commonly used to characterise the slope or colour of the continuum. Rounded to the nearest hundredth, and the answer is 1.03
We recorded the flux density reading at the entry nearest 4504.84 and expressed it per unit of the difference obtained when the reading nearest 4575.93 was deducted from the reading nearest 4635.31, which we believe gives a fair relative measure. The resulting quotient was -5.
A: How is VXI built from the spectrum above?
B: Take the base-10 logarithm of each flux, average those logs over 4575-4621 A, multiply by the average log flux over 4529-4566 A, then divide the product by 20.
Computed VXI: 0.0672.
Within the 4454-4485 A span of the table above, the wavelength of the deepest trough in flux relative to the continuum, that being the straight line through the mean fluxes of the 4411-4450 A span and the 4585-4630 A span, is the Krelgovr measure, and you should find 4459.43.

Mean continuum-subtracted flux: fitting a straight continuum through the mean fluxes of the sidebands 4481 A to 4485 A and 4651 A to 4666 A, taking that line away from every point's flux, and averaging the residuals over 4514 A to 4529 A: 0.0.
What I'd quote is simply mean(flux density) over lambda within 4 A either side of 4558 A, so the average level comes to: 13.8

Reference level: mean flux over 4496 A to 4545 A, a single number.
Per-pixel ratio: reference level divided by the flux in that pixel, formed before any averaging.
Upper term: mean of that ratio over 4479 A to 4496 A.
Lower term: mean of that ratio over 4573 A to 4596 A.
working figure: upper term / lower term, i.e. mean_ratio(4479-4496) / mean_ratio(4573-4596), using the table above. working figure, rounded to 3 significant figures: 1.04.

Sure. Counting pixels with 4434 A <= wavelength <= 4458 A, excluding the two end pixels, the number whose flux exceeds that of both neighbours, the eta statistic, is 4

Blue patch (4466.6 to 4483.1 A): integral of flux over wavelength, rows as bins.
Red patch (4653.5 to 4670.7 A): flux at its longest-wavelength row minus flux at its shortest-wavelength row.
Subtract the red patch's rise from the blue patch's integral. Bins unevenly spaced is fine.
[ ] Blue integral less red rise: 254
